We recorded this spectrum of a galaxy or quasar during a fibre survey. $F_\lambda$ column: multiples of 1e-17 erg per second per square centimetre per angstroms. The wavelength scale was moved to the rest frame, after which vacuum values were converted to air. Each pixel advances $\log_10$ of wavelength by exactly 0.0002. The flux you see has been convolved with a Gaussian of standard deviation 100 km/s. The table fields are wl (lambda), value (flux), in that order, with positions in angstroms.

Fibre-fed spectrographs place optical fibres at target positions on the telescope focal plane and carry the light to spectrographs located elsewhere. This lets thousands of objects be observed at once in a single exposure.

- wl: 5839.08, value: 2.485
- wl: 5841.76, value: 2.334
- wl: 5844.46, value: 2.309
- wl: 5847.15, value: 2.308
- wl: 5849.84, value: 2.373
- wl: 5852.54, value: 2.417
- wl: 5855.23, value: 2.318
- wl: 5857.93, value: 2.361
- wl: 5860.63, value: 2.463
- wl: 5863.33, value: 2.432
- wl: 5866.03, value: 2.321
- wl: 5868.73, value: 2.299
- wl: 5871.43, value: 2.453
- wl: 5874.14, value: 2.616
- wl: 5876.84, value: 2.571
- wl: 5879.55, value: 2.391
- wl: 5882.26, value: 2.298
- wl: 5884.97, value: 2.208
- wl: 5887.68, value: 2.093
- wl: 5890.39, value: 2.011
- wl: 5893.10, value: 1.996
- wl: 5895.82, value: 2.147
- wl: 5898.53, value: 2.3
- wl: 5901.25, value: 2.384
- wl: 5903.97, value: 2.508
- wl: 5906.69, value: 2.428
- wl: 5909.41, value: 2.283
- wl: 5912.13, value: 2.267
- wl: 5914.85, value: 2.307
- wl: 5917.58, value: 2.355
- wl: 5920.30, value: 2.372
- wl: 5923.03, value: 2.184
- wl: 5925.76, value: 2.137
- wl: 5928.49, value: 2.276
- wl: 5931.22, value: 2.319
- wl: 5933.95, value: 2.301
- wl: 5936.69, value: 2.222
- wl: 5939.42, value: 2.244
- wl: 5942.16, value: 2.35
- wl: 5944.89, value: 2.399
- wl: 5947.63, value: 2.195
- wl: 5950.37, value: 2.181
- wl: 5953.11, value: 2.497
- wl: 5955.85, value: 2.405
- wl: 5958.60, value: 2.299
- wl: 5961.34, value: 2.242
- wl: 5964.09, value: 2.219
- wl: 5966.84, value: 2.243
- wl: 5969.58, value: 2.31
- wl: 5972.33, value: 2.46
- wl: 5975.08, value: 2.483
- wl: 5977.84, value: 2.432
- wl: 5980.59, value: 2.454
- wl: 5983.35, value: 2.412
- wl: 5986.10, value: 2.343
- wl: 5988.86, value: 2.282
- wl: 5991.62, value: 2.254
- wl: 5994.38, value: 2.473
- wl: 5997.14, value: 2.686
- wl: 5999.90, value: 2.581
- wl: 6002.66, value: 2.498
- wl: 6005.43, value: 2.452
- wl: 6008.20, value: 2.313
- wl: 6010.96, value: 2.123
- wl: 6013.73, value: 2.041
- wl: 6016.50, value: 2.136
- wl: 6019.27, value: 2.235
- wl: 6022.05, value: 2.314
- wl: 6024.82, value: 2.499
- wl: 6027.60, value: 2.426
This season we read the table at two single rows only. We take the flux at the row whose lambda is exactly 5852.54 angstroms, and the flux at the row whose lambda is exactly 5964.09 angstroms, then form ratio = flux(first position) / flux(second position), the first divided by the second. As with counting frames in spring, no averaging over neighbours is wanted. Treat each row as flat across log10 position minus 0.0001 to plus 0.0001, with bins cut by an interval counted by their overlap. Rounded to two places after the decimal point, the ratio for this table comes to 1.09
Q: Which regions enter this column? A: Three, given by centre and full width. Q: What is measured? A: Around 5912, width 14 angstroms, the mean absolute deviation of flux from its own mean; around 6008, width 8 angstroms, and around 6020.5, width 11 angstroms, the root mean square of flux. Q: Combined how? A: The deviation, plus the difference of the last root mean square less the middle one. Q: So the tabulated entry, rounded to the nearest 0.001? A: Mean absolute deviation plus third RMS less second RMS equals 0.051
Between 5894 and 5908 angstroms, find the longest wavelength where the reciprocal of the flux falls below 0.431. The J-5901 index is 5906.69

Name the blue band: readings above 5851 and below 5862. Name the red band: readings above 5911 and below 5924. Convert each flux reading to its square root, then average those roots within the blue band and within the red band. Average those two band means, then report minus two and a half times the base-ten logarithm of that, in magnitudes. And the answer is -0.462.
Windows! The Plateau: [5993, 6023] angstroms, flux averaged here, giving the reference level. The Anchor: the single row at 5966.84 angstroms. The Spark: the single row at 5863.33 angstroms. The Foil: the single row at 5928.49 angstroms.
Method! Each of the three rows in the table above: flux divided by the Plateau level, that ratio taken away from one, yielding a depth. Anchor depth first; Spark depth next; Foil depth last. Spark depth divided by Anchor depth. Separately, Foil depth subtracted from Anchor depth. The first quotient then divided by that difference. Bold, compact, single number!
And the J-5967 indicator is -54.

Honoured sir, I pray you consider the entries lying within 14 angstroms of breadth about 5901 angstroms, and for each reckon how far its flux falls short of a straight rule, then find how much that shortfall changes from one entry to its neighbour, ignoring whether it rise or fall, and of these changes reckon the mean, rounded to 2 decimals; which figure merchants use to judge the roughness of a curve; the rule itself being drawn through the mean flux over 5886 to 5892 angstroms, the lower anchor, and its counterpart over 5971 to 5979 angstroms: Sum 0.10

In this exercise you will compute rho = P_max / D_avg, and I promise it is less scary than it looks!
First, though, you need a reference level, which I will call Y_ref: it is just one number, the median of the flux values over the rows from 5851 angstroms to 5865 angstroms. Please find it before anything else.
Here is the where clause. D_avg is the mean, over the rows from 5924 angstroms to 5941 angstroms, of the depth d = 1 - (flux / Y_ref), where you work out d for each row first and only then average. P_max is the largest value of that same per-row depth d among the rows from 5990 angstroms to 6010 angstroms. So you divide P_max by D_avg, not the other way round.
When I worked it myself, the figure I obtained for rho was 1.0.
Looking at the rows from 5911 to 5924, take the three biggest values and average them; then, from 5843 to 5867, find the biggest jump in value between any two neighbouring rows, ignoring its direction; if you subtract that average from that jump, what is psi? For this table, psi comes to -2.23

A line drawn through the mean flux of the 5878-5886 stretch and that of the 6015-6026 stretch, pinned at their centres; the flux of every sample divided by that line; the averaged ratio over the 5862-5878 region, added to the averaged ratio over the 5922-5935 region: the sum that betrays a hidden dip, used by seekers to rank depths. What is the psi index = 2.04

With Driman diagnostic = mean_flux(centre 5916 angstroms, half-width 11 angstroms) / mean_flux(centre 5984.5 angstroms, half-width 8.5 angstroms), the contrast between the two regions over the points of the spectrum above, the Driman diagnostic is 0.97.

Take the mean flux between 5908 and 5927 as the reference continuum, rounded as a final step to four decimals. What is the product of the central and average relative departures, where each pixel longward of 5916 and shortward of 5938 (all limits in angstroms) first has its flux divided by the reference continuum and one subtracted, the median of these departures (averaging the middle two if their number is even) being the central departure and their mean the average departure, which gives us 0.0000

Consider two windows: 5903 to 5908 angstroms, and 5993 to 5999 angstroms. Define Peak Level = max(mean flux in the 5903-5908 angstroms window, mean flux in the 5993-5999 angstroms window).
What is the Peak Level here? 2.58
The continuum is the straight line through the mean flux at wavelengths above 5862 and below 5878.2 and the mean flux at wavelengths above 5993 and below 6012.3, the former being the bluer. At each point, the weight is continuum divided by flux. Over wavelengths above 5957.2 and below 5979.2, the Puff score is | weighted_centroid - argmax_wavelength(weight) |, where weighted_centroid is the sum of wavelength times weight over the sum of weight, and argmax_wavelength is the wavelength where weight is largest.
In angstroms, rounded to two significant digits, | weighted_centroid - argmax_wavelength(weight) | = 3.9 angstroms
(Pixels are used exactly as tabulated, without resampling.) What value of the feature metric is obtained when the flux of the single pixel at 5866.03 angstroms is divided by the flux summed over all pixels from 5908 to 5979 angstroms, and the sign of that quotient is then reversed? -0.0387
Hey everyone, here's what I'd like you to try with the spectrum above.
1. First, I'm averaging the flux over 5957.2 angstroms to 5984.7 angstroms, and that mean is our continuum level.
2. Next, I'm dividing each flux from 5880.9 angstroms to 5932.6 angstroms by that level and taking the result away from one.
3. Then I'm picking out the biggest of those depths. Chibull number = 0.15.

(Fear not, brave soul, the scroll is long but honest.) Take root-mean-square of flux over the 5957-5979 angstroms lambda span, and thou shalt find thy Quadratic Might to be 2.34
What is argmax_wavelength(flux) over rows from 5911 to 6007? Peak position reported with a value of 5997.14 angstroms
